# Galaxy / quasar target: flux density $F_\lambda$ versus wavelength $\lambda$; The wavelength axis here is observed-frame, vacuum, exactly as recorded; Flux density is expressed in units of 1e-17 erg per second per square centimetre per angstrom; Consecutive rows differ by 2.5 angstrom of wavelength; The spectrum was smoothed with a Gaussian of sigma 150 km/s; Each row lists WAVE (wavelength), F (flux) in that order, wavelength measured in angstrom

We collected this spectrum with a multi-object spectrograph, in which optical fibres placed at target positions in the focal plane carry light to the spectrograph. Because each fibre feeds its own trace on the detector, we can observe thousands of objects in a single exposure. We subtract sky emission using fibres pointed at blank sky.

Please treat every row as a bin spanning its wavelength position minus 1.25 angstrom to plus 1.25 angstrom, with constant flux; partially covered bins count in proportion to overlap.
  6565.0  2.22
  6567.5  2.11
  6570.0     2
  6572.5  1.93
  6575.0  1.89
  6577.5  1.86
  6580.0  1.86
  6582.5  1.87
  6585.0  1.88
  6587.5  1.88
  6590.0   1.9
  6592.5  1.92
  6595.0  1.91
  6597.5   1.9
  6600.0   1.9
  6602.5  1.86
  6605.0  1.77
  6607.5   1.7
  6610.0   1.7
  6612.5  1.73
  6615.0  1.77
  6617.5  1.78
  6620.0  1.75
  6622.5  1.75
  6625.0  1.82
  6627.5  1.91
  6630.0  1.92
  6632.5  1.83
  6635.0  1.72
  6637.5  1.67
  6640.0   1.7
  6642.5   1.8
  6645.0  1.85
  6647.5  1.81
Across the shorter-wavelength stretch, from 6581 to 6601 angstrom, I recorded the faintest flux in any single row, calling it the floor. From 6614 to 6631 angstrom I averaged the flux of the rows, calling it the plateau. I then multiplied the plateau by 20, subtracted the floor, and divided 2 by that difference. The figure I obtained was 0.0581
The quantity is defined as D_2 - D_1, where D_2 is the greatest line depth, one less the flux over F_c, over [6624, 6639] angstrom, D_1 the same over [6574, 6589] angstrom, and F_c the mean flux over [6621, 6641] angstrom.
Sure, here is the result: 0.11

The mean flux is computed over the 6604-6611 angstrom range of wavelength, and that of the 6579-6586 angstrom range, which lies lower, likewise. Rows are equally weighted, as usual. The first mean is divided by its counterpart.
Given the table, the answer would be 0.92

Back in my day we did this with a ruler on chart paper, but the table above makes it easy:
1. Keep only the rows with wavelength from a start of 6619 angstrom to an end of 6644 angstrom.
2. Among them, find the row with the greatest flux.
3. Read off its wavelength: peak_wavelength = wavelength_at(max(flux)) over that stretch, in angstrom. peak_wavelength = 6630.0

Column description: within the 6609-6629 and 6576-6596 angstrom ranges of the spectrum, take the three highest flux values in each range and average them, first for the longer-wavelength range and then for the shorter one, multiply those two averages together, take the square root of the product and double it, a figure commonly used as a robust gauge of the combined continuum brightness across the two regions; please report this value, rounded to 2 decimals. 3.75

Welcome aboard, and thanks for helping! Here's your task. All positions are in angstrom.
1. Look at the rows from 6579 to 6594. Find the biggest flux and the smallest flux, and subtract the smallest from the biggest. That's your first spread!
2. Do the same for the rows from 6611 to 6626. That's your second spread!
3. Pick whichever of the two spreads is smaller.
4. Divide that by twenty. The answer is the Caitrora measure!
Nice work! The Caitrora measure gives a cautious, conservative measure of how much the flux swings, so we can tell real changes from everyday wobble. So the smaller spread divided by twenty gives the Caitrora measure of 0.0030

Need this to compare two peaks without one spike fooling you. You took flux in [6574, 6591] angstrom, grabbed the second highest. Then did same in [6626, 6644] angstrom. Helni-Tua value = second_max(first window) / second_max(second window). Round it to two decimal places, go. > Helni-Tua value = 0.99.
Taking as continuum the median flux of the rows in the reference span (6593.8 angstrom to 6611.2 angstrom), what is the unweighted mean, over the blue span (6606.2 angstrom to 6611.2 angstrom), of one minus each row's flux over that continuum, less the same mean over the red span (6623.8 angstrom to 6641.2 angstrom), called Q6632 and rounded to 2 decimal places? 0.05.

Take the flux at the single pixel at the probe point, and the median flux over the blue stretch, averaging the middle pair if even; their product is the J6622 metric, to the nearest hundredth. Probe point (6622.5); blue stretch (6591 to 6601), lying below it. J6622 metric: 3.33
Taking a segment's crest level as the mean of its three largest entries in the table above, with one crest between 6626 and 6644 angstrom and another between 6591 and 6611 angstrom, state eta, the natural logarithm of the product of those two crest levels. 1.282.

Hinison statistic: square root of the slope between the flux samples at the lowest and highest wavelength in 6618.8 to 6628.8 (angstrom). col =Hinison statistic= 0.146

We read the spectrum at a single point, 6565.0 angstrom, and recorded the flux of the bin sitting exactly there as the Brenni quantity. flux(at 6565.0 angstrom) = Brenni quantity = 2.22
